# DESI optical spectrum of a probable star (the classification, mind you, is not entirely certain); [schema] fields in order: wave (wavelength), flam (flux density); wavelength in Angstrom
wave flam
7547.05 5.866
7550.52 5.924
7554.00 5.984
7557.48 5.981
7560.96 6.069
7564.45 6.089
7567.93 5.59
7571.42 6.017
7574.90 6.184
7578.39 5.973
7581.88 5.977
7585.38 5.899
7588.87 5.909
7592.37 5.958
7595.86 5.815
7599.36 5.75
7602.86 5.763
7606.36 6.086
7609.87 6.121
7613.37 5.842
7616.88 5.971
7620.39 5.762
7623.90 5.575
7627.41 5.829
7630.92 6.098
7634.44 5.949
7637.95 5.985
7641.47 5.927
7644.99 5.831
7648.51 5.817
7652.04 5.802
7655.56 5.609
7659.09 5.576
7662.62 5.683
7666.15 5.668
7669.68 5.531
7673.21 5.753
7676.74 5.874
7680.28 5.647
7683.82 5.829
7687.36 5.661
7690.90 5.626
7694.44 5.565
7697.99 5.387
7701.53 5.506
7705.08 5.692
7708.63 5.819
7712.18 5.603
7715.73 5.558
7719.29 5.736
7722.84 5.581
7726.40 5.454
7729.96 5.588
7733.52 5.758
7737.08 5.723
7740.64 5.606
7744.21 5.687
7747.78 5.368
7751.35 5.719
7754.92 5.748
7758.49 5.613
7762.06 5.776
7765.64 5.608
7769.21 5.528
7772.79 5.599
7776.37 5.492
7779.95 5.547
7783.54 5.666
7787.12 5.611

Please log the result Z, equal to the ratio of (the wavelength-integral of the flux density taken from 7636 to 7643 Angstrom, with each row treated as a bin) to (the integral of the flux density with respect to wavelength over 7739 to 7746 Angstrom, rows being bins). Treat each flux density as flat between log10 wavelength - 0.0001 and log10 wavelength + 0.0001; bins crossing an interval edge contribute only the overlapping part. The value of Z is 1.057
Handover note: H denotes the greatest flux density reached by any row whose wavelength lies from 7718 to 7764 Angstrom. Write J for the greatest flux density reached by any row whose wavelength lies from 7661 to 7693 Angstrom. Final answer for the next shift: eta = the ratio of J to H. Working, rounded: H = 5.776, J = 5.874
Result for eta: 1.02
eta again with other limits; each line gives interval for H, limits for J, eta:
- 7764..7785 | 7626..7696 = 1.08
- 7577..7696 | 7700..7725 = 0.95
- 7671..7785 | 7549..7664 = 1.05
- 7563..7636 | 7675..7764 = 0.95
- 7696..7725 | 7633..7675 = 1.03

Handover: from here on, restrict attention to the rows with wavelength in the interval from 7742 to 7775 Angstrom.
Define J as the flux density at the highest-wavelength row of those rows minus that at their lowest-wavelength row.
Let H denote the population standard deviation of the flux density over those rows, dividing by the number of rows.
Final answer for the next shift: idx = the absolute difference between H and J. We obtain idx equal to 0.21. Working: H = 0.119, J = -0.09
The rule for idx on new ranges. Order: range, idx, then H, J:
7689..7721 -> 0.01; 0.121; 0.11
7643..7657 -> 0.31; 0.091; -0.22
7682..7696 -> 0.36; 0.098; -0.26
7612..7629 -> 0.14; 0.129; -0.01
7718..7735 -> 0.09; 0.112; 0.02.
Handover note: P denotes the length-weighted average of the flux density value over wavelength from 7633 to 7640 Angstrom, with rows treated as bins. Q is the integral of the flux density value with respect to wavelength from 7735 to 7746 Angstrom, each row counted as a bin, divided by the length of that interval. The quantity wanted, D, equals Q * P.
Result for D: 33.9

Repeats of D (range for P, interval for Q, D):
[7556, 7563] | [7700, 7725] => 34.0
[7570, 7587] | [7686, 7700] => 33.4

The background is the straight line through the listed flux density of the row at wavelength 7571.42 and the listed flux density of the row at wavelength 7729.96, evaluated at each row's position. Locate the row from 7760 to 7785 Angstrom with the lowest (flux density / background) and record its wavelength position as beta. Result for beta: 7776.37 Angstrom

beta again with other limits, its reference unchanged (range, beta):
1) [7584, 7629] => 7623.90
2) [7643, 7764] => 7697.99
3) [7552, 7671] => 7567.93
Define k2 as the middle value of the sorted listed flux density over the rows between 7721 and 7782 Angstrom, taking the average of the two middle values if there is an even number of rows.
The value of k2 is 5.61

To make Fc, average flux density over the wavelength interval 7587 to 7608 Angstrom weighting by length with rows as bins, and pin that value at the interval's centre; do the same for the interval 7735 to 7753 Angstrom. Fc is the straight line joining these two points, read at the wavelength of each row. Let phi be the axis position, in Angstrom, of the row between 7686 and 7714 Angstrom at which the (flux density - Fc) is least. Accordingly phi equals 7697.99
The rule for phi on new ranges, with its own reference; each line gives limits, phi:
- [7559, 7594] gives 7567.93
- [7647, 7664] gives 7659.09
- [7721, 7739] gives 7726.40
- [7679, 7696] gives 7694.44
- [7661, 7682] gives 7669.68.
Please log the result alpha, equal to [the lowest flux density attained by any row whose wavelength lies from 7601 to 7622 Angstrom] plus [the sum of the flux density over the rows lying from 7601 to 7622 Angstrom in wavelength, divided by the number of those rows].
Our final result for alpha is 11.7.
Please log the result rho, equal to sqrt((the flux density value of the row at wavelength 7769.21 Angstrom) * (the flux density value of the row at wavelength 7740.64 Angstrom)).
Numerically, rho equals 5.57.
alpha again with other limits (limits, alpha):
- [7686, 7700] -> 10.9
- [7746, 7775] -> 11.0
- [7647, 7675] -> 11.2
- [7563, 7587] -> 11.6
